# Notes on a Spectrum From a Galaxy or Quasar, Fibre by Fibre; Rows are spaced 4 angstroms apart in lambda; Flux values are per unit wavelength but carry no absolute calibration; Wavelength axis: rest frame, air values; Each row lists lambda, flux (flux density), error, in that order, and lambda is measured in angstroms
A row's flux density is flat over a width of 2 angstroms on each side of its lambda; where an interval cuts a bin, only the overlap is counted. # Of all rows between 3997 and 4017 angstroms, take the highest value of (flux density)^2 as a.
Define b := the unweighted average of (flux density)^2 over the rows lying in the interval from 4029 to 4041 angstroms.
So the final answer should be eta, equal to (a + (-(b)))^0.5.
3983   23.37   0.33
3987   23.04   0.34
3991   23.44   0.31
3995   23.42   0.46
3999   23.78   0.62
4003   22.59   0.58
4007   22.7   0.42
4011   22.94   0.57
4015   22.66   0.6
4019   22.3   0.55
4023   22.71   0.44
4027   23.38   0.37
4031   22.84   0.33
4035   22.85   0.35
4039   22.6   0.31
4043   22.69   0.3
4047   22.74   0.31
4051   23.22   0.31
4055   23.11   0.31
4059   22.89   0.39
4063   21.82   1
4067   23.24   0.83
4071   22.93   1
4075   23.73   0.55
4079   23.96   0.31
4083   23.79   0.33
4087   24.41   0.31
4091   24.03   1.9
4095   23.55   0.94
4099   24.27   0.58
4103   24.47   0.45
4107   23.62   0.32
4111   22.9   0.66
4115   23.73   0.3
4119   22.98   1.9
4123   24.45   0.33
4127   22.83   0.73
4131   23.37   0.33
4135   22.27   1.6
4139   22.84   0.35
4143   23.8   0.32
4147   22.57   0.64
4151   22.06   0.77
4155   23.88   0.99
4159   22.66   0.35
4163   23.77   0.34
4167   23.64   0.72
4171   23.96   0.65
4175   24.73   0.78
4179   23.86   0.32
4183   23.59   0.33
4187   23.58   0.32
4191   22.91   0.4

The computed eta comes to 6.9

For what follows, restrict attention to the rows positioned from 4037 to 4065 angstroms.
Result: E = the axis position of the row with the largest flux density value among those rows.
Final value 4051 angstroms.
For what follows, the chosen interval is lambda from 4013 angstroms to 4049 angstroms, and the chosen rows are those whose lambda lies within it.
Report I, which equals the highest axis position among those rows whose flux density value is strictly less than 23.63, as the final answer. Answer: 4047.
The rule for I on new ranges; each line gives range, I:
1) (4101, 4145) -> 4139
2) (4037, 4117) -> 4111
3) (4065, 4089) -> 4071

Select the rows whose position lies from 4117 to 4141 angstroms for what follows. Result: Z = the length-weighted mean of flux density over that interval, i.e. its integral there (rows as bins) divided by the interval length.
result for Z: 23.1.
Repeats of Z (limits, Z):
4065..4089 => 23.7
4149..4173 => 23.3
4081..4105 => 24.1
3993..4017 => 23.0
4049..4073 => 22.9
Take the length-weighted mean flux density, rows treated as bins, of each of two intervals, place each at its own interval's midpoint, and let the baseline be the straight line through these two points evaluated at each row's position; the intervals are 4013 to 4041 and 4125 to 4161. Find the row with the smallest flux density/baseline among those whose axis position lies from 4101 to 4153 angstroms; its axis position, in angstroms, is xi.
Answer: 4151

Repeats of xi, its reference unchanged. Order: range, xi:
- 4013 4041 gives 4019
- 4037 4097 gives 4063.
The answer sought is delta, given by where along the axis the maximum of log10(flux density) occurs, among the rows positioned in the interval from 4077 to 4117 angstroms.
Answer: 4103 angstroms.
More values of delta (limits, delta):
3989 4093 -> 4087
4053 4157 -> 4103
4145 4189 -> 4175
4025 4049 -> 4027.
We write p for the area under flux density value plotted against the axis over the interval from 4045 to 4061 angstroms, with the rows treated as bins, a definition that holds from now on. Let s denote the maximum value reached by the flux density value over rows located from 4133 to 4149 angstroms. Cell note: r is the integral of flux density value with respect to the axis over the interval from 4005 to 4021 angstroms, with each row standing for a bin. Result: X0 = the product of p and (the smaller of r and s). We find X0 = 8755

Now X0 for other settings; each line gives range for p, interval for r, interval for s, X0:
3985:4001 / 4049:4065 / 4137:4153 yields 8918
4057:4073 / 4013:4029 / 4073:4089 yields 8874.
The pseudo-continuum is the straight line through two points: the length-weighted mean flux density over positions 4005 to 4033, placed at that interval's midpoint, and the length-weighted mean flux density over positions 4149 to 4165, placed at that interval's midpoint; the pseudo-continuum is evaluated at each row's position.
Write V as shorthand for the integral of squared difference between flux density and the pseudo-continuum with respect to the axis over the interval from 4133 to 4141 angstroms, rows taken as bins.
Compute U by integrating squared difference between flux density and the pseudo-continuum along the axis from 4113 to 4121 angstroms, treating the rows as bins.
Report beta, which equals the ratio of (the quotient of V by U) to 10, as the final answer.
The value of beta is 0.12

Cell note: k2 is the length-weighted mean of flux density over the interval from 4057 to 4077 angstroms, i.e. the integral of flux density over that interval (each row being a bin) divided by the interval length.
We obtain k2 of 22.9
